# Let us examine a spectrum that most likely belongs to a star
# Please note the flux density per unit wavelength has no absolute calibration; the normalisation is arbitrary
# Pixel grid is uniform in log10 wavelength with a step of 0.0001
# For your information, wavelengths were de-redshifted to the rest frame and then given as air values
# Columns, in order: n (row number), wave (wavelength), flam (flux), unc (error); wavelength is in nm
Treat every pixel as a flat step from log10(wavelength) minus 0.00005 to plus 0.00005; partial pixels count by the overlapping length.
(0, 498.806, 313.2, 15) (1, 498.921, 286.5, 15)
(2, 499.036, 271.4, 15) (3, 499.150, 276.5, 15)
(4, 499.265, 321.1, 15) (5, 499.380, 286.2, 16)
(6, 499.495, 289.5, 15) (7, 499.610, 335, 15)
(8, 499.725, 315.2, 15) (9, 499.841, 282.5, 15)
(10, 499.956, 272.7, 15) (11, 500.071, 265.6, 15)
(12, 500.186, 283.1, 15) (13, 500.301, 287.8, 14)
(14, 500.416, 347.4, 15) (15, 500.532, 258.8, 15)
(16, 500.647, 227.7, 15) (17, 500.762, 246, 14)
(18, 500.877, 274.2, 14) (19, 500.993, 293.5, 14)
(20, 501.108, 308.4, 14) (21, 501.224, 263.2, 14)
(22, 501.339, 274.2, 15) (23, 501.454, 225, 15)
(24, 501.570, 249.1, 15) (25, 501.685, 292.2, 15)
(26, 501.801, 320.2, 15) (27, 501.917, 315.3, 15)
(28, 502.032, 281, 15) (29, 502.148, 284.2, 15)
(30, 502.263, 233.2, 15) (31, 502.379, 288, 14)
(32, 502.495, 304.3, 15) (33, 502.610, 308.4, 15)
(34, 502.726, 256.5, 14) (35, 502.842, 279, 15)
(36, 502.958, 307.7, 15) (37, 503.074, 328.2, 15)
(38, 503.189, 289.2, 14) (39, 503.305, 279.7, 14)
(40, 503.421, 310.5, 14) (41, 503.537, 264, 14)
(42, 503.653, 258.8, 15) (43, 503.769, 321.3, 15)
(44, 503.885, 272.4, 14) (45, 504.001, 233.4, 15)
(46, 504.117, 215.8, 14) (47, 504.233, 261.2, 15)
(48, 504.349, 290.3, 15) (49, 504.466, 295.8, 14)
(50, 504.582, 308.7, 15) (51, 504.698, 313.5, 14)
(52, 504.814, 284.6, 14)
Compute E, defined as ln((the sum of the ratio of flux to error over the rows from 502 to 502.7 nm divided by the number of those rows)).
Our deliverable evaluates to 2.95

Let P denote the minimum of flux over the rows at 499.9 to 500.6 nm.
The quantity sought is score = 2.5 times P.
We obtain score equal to 647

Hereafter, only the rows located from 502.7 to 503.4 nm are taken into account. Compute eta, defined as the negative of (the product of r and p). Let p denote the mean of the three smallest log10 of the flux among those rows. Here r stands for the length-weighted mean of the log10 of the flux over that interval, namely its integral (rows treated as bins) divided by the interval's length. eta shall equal -6.00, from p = 2.434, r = 2.47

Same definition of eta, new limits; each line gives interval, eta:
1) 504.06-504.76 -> -5.88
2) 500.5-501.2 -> -5.79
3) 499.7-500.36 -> -5.97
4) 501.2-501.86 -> -5.81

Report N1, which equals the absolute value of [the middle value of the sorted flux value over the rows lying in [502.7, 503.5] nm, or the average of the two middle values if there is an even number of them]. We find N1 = 289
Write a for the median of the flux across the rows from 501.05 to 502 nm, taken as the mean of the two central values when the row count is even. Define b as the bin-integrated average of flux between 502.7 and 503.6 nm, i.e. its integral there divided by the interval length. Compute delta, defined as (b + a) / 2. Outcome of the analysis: 287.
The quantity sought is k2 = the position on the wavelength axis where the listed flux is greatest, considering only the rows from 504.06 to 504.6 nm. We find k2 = 504.582 nm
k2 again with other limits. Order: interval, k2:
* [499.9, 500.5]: 500.416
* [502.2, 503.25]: 503.074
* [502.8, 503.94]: 503.074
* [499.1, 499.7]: 499.610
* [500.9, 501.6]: 501.108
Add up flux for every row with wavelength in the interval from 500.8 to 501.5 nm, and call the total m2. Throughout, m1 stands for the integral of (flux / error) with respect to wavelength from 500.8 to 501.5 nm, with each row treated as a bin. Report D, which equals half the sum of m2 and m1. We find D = 826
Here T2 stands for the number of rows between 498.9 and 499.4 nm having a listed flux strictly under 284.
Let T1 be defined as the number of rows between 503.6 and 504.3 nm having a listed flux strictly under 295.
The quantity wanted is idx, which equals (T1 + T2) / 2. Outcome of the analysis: 3.5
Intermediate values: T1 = 5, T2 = 2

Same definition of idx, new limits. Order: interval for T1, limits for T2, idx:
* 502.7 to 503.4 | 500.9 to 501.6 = 4.0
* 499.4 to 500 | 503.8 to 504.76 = 3.5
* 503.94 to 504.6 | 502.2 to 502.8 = 3.0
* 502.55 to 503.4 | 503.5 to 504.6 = 5.0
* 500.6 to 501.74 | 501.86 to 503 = 6.5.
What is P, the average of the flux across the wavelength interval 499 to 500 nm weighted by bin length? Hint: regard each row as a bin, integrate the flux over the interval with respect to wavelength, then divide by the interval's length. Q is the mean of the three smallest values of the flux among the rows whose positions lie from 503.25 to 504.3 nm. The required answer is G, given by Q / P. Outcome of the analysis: 0.80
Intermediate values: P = 295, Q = 236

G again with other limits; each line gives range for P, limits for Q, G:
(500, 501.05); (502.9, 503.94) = 0.96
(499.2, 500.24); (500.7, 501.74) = 0.82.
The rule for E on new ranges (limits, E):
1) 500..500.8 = 2.92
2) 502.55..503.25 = 3.00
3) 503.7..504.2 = 2.89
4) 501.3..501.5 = 2.81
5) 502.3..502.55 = 3.02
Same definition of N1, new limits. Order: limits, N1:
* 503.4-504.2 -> 264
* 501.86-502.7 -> 288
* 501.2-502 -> 274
